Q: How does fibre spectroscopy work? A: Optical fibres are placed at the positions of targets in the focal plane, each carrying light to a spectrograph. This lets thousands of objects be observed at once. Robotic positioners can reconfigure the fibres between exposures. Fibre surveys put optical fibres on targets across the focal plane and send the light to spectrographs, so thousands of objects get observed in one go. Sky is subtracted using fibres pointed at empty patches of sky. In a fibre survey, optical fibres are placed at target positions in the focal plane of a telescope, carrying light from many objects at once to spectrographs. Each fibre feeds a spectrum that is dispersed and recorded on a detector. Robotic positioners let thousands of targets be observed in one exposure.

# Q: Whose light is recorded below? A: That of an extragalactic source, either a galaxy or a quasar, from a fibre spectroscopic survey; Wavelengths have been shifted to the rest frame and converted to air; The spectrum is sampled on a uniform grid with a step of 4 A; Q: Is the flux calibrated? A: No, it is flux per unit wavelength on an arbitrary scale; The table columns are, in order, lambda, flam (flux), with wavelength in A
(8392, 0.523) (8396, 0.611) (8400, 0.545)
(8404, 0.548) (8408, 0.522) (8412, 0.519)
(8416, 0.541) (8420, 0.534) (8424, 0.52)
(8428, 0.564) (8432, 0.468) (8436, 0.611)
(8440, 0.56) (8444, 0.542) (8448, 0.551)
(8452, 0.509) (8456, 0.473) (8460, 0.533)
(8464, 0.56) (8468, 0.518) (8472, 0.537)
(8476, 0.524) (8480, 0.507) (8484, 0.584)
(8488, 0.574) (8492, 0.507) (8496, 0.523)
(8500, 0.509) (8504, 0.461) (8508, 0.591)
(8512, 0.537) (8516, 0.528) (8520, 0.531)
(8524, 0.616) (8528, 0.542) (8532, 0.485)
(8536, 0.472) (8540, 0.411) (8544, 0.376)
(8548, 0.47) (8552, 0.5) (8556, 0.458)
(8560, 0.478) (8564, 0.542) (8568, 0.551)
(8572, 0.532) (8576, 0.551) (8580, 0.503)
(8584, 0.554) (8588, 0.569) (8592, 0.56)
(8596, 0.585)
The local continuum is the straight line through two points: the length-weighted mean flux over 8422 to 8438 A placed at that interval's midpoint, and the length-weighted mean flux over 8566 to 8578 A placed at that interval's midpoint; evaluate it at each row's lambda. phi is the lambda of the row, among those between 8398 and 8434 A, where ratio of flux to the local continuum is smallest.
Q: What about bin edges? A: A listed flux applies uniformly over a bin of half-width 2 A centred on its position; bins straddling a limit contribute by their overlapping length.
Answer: 8432 A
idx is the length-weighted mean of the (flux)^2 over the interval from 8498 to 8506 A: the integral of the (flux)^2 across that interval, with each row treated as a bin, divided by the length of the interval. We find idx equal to 0.24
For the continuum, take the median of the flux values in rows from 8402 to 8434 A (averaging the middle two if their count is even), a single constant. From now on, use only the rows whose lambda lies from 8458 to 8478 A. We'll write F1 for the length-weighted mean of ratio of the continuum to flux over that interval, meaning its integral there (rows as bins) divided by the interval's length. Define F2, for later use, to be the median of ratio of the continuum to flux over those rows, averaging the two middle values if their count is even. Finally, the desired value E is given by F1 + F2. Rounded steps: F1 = 0.99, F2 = 0.99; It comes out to 1.98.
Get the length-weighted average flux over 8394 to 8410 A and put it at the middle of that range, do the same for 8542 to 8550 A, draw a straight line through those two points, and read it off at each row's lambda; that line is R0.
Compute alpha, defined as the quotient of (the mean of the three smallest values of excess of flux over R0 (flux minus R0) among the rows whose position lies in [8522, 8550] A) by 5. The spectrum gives -0.0018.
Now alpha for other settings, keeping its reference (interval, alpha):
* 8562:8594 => 0.0254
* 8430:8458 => -0.0064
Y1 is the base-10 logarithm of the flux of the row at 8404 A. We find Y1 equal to -0.261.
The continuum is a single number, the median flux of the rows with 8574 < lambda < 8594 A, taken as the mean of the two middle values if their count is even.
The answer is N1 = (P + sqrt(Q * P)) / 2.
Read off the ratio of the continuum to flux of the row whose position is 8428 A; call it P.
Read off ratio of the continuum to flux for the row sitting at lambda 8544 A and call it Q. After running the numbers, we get 1.09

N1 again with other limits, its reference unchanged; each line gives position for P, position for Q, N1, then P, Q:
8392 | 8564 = 1.05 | 1.06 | 1.02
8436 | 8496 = 0.94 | 0.91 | 1.06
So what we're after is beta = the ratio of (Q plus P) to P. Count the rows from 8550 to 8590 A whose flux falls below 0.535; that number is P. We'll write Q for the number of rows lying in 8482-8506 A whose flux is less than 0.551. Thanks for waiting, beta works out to 1.8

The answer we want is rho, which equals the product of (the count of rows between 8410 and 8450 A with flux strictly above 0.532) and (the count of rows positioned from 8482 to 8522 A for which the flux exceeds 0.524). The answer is 42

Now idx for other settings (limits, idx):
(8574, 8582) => 0.28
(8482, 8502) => 0.29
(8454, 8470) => 0.27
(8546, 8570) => 0.25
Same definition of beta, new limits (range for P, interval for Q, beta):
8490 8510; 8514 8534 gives 2.0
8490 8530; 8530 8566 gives 2.5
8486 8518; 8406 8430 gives 2.0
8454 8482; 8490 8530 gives 2.6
